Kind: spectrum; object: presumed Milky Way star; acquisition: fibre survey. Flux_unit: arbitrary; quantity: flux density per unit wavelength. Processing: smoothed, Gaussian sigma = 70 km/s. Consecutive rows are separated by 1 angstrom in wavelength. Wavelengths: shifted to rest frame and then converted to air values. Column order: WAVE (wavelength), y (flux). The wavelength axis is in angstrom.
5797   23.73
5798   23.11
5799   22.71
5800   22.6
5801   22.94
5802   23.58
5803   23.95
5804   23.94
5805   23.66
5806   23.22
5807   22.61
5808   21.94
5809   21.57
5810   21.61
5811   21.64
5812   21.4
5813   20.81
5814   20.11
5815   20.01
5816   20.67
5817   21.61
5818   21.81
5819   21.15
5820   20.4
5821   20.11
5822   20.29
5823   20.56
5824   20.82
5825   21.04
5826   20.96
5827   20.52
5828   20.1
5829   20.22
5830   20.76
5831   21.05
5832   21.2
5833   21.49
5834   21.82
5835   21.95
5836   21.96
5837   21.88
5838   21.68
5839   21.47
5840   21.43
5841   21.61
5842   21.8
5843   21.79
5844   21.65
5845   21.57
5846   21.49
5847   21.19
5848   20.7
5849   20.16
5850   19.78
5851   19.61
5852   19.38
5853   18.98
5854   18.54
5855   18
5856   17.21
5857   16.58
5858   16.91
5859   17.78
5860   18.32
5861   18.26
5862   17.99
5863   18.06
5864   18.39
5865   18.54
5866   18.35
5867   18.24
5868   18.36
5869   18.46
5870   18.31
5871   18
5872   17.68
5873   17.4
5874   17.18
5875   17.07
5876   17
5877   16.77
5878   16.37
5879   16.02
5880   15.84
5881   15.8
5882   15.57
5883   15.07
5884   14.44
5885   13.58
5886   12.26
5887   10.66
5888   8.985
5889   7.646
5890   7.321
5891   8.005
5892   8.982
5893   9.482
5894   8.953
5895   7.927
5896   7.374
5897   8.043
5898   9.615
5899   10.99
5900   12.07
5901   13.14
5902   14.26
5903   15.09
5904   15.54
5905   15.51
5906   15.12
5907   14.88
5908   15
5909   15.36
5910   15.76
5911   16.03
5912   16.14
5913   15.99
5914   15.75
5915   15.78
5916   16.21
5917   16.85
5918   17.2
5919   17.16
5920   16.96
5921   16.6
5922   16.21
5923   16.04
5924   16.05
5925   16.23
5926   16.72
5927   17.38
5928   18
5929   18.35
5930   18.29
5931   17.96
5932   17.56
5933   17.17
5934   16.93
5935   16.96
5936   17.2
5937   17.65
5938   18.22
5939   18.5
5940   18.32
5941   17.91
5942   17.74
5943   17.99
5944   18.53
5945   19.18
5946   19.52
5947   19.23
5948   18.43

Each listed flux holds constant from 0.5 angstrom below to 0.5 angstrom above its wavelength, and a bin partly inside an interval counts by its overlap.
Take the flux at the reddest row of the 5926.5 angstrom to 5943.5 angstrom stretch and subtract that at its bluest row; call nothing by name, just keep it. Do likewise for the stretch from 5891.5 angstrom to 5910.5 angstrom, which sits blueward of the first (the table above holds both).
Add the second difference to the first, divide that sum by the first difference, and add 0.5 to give 12.6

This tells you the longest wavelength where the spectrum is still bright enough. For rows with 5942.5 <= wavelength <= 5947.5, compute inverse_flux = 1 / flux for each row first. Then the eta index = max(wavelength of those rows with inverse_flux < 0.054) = 5947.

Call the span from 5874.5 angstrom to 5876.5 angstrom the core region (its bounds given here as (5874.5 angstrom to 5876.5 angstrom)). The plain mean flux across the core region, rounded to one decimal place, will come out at 17.0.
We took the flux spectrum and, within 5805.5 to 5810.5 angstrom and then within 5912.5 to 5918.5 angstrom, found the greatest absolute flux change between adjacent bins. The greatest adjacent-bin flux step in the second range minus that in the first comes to 0.0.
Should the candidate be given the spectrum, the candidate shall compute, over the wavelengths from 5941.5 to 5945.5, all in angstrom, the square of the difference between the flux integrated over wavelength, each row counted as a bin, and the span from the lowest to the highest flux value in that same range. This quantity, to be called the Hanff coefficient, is 5184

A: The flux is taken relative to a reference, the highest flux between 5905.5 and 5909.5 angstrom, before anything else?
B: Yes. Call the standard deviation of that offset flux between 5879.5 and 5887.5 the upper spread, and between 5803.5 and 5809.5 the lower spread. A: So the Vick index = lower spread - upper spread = -0.9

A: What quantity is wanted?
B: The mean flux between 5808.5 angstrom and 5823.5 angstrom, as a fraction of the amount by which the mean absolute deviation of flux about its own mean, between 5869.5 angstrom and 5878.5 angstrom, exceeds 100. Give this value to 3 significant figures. -0.210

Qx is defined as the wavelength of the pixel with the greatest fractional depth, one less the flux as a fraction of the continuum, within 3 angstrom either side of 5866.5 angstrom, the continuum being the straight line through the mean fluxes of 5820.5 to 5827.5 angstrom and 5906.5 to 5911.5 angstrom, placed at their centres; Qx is 5864 angstrom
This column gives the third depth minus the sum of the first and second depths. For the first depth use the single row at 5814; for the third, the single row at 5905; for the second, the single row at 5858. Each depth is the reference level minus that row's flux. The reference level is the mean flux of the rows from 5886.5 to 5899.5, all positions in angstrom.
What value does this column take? 13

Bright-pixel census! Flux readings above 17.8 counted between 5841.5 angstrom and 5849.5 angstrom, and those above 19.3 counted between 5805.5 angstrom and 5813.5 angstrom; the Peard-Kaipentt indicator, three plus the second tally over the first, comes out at 4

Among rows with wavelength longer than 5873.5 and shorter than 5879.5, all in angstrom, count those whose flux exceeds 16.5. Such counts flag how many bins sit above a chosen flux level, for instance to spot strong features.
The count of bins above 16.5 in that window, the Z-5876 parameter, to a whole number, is 4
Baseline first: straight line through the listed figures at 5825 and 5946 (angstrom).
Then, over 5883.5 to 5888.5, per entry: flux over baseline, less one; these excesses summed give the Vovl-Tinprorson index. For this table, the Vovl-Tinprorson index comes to -2.0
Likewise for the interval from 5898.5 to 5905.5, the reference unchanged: -2.2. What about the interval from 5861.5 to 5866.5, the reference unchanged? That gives -0.6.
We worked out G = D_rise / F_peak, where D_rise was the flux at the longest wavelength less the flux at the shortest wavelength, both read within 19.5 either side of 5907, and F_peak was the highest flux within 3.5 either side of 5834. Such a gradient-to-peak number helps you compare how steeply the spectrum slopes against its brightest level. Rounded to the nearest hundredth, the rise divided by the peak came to 0.35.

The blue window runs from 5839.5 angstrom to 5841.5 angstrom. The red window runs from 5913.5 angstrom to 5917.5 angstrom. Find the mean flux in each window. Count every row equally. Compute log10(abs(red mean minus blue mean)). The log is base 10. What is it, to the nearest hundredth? 0.73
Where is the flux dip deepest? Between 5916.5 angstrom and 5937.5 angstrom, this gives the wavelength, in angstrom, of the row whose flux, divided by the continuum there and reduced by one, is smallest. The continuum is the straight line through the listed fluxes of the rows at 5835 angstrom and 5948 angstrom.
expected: 5923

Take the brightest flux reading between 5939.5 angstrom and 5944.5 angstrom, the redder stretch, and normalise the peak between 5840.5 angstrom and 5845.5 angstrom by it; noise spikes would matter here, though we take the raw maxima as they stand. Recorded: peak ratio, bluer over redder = 1.18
